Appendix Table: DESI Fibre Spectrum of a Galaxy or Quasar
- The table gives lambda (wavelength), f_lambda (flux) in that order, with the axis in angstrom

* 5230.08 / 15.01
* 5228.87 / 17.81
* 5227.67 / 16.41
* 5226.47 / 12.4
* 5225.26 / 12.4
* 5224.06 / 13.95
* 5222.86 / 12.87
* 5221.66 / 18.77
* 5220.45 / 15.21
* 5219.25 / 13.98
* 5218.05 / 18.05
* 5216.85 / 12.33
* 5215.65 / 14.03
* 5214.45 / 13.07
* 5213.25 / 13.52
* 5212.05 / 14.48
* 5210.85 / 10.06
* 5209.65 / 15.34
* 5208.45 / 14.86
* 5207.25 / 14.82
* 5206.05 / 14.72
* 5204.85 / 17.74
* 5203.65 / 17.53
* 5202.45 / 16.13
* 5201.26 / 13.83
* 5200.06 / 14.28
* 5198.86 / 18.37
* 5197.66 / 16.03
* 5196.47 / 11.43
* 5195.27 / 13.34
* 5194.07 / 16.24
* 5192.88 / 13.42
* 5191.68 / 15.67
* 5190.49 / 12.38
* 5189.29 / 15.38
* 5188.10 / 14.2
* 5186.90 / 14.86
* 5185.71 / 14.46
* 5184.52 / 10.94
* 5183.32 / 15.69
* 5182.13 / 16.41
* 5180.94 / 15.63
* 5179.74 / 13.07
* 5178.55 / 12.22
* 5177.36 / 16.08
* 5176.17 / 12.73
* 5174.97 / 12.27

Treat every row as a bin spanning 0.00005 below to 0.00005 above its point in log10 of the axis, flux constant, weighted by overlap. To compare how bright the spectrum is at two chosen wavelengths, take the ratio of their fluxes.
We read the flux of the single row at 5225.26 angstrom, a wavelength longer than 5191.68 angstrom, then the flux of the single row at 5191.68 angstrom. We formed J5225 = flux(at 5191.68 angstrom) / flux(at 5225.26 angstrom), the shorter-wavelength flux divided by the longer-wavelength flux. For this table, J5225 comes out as 1.26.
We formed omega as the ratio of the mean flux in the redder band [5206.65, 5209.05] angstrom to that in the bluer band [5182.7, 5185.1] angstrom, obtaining 1.11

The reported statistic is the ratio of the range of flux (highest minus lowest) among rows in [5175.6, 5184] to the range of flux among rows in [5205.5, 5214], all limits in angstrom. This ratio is 0.79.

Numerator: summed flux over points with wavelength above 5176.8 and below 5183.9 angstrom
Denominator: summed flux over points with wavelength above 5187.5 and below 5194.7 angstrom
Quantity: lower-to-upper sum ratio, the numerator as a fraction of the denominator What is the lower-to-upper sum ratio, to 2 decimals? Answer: 1.02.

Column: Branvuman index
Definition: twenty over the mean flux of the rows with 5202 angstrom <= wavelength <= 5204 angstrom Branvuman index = 1.19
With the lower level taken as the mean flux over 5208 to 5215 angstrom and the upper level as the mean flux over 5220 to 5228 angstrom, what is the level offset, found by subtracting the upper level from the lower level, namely -1.0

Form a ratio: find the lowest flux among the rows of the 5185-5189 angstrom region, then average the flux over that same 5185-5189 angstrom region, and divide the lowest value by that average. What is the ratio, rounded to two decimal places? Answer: 0.98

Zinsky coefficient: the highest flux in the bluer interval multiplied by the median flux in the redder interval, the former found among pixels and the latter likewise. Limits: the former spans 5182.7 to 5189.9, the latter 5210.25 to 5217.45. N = 209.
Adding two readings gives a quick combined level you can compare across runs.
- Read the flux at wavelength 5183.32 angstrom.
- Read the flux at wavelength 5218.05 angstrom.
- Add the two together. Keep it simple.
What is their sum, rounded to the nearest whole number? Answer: 34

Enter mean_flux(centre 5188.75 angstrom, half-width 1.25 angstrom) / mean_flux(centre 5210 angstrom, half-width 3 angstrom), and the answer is 1.06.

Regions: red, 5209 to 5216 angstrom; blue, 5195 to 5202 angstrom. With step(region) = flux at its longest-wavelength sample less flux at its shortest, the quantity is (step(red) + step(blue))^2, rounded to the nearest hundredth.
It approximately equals 0.67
